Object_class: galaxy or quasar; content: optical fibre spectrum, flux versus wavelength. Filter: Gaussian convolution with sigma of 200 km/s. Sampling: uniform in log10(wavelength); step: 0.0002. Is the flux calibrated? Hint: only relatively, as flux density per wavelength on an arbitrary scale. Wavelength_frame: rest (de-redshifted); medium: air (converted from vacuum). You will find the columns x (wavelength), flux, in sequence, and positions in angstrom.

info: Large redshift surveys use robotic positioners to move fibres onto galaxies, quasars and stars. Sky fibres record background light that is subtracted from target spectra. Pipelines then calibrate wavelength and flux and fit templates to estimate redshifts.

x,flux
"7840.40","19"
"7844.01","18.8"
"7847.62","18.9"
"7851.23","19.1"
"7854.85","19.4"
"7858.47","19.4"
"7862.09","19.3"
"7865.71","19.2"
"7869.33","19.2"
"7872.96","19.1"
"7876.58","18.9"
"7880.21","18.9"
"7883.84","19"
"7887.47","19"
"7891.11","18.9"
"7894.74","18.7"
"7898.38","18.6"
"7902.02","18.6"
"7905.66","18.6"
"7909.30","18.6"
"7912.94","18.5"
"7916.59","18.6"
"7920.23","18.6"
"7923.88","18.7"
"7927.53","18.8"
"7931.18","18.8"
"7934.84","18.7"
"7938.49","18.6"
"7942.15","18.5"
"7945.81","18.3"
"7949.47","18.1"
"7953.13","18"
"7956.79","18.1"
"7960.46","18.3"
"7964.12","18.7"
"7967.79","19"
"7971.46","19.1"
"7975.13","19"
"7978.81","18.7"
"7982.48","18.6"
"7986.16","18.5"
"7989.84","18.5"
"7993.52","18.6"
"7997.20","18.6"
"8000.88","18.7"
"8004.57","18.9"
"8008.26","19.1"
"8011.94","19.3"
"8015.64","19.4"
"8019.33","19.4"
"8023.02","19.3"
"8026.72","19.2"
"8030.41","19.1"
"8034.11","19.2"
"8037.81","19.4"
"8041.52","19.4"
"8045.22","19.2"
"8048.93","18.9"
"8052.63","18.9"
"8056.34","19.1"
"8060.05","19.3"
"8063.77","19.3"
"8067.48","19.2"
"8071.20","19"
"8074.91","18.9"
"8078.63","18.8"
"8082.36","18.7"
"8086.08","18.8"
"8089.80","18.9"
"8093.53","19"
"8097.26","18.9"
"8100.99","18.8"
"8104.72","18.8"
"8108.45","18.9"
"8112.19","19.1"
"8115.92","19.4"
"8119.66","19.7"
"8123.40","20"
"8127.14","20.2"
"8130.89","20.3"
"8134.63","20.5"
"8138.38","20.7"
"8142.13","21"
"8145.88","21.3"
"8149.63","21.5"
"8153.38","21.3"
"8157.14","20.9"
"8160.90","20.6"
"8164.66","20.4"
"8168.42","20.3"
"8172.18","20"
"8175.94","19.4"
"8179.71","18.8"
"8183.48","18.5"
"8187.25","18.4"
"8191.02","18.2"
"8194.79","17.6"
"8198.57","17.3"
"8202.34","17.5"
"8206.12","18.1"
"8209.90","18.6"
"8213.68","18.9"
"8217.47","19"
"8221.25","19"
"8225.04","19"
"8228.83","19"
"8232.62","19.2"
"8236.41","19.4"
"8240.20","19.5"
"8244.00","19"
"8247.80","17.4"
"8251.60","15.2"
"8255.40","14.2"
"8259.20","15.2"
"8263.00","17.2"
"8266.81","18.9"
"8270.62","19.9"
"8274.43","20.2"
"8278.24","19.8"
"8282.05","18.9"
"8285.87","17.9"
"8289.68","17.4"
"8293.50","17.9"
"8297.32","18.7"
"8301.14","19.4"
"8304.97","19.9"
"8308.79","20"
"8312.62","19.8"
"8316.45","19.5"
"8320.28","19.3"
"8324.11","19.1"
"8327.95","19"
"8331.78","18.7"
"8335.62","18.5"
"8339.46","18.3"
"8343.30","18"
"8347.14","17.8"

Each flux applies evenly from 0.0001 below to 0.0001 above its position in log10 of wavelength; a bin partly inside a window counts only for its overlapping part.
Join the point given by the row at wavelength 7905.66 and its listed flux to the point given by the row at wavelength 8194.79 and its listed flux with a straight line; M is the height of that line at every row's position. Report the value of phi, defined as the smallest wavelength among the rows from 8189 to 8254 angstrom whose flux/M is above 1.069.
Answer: 8213.68 angstrom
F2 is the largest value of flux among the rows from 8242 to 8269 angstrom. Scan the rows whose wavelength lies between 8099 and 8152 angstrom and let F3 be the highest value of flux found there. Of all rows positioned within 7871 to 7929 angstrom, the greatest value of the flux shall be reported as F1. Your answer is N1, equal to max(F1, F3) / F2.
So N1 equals 1.13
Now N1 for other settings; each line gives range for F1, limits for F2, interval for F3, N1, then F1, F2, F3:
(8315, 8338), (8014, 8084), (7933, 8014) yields 1.01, 19.5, 19.4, 19.3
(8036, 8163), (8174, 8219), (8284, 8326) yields 1.11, 21.5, 19.4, 20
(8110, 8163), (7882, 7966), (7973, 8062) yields 1.13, 21.5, 19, 19.4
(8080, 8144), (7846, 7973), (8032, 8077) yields 1.08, 21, 19.4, 19.4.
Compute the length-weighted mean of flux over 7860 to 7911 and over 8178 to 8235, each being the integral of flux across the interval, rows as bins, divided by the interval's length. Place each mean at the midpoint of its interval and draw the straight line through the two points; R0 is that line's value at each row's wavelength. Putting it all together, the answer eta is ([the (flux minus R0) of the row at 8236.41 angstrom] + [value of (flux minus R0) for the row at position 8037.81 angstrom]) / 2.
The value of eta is 0.83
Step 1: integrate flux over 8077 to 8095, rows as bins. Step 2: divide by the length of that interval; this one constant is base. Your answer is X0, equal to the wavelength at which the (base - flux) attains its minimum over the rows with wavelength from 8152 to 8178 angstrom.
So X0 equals 8153.38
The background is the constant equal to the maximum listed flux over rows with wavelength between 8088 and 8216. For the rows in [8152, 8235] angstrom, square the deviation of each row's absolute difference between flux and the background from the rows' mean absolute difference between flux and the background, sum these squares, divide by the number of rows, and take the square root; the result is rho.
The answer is 1.1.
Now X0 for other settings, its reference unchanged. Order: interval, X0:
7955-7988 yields 7971.46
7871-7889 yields 7872.96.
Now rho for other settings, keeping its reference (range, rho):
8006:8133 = 0.4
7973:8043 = 0.3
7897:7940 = 0.1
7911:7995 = 0.3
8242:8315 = 1.7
